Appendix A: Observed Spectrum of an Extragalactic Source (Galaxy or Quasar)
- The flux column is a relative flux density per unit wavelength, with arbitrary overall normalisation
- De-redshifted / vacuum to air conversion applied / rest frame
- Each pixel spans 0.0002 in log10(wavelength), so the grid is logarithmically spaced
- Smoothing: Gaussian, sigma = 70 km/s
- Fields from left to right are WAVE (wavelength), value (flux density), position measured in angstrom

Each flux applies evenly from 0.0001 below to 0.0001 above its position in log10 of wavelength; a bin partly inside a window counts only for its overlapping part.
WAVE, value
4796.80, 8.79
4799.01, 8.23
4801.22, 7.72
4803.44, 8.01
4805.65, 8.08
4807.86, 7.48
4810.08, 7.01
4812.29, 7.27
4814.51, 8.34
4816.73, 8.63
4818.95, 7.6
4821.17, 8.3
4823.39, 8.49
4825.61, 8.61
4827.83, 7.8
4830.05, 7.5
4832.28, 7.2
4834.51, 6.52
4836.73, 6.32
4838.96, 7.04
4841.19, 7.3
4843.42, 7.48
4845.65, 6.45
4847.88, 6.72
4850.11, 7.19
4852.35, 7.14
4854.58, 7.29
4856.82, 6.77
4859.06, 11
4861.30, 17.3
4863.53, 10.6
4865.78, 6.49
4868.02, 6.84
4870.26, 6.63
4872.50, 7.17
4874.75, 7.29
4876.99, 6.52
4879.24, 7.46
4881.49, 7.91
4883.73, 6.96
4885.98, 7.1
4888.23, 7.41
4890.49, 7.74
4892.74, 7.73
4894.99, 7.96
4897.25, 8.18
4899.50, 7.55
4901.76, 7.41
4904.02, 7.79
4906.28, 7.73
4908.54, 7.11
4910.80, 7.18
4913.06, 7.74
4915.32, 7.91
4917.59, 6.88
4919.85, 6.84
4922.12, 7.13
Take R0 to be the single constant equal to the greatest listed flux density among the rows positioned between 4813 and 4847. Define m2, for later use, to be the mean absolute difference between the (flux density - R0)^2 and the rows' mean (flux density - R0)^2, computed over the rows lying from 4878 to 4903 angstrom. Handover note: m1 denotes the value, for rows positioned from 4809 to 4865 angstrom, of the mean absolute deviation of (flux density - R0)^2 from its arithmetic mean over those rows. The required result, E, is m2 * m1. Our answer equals 3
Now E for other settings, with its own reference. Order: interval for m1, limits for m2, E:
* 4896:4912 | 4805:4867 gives 3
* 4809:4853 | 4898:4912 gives 1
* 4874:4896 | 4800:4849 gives 1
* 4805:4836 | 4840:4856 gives 1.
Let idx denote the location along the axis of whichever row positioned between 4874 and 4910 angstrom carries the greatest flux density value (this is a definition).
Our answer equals 4897.25 angstrom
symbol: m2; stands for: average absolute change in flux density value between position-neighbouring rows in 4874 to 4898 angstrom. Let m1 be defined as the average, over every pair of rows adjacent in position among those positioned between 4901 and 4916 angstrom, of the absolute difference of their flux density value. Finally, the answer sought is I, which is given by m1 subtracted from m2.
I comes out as 0.1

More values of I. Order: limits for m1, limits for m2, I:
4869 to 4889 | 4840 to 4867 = 1.7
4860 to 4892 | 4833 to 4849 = -0.8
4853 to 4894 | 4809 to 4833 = -1.1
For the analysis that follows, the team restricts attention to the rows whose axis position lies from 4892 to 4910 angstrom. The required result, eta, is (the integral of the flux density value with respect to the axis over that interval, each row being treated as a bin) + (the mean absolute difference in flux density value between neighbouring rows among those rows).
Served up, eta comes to 138.4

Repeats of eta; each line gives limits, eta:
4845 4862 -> 147.6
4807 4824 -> 134.5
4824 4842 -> 132.2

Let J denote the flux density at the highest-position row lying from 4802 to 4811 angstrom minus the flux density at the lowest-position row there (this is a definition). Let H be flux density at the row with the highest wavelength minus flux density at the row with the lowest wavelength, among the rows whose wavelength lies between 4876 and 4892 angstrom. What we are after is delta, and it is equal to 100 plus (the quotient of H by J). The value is 98.8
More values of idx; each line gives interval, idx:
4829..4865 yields 4861.30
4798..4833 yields 4816.73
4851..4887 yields 4861.30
